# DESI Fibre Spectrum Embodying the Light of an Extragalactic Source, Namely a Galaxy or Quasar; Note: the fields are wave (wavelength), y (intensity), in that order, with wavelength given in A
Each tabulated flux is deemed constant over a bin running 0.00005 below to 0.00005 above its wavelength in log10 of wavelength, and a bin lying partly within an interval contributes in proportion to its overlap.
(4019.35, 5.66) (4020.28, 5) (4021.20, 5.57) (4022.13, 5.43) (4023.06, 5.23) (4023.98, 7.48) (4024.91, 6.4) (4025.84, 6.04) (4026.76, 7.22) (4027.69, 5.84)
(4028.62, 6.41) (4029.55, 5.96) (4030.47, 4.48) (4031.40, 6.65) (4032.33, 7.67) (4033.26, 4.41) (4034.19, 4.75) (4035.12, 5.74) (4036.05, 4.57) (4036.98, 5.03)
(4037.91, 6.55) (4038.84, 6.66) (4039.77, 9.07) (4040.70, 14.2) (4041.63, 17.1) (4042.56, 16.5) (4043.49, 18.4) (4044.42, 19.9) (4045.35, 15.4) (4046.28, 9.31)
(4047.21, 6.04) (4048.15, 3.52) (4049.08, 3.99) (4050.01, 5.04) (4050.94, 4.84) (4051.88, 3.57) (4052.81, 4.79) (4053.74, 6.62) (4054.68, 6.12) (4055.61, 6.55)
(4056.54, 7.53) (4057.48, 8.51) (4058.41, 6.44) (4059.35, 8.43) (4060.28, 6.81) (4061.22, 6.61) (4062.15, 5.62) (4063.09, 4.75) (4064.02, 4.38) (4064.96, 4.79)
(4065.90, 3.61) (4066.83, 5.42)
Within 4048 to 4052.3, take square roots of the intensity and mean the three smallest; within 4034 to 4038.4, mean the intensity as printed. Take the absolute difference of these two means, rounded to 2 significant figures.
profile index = 3.4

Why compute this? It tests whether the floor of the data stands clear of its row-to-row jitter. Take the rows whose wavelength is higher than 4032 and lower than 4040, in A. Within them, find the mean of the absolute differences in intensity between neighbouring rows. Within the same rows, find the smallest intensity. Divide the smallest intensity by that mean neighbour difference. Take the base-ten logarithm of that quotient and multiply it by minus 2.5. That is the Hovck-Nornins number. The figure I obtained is -1.3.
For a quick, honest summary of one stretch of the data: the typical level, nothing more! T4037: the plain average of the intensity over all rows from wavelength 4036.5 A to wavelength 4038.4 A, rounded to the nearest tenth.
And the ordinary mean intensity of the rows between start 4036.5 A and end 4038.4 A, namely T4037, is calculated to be 5.8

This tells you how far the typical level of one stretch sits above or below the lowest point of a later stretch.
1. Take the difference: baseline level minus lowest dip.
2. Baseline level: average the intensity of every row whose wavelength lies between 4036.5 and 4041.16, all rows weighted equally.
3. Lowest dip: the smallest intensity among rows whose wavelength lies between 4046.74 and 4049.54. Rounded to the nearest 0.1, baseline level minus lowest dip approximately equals 4.8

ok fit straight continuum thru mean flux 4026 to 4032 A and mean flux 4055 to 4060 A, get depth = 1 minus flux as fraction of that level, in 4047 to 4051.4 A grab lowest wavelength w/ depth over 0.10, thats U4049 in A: 4047.21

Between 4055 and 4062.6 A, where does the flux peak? 4057.48 A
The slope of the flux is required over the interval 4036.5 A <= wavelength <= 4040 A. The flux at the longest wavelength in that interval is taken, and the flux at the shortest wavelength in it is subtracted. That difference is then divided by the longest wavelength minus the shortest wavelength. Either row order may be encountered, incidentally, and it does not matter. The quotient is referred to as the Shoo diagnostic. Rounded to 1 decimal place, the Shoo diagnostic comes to 1.4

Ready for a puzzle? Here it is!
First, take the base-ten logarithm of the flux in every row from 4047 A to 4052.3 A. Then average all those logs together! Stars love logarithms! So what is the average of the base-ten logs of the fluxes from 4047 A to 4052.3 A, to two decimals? 0.64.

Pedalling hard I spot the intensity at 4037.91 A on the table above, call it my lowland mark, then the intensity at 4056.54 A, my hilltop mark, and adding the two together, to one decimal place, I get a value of 14.1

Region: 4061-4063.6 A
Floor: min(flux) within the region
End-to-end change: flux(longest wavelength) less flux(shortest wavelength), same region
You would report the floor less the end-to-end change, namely 6.6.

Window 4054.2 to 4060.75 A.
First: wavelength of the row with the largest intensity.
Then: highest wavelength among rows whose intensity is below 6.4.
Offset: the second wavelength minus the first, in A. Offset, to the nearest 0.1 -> -2.8 A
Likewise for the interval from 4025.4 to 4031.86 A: 3.7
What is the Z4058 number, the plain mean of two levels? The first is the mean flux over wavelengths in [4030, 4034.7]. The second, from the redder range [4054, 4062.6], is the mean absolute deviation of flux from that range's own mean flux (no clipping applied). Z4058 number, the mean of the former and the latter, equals 3.2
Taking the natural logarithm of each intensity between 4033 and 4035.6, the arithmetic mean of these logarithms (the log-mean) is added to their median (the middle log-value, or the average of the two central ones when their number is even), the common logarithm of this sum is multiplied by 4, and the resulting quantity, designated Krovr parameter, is 2.00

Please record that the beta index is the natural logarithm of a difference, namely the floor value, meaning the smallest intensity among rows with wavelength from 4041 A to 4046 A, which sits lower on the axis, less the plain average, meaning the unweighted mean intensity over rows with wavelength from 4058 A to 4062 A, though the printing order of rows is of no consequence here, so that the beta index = 2.1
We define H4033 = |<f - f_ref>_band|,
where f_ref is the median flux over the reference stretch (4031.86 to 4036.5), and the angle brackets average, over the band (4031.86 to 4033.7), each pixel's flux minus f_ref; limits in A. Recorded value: 1.3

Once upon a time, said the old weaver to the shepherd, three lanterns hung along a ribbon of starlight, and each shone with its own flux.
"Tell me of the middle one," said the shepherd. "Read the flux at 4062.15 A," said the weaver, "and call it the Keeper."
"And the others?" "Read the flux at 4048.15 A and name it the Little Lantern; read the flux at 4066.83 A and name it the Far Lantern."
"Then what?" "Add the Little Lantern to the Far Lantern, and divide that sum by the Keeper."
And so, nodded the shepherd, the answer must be 1.6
